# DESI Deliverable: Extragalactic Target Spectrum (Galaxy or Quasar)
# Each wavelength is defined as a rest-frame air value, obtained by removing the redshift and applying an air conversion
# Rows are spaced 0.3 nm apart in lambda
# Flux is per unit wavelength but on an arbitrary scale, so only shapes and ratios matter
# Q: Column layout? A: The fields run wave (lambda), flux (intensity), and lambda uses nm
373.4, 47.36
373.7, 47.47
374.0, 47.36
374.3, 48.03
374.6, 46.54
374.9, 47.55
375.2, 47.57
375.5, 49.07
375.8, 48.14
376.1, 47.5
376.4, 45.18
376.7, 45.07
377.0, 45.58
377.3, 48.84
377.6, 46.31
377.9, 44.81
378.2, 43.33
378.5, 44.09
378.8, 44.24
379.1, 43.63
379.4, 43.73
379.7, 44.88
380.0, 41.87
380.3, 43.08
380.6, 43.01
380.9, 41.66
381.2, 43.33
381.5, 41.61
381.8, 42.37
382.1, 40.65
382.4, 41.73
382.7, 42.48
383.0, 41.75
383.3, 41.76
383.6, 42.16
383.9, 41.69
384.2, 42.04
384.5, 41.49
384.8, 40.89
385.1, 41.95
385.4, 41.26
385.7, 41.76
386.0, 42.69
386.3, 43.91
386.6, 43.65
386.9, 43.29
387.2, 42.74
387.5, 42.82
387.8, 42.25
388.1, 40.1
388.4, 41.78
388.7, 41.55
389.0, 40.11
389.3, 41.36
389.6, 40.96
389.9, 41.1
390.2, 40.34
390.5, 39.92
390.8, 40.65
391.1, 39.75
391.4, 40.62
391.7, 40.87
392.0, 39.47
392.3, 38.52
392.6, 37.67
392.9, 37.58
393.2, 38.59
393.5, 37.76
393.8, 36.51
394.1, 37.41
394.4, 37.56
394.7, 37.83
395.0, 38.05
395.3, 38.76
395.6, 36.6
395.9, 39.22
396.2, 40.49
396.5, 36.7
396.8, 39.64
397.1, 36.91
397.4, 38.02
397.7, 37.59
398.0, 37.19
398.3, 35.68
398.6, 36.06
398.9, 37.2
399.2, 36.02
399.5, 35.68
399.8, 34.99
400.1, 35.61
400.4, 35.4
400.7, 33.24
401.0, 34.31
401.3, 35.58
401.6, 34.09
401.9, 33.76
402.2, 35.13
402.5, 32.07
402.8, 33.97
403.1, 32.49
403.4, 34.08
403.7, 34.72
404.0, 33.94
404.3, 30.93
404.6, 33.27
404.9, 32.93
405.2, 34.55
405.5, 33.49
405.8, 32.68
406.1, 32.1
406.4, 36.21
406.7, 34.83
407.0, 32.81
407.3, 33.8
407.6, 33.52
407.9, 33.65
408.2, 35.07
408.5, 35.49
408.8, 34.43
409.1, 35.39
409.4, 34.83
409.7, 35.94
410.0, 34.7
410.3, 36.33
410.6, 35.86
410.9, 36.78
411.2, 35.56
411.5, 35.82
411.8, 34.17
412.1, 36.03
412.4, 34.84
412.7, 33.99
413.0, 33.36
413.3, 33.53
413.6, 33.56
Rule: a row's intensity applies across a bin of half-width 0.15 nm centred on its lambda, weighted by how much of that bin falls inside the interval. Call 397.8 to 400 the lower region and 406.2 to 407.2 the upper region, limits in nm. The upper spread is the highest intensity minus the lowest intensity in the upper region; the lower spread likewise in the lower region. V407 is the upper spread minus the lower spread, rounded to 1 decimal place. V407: 1.2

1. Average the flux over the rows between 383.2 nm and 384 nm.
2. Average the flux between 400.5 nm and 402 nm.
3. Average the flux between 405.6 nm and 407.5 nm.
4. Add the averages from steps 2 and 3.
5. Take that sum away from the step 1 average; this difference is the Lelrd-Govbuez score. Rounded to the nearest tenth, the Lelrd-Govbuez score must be -26.1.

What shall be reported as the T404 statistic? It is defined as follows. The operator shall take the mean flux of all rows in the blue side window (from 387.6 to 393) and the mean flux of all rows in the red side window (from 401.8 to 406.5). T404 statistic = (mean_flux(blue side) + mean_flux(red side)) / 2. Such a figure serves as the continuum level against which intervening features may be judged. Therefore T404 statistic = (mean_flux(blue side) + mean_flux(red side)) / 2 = 36.9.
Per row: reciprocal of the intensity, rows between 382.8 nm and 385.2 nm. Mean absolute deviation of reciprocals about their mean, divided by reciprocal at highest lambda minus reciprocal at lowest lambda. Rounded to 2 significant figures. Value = -1.4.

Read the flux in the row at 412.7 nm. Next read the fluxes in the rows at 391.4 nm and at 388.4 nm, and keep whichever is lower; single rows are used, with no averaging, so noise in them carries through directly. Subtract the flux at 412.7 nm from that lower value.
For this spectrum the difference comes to 6.6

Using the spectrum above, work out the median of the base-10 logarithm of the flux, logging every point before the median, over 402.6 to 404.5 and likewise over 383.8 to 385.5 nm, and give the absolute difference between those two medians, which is 0.088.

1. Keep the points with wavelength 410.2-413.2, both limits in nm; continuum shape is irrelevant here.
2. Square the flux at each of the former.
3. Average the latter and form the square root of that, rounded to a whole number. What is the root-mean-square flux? 35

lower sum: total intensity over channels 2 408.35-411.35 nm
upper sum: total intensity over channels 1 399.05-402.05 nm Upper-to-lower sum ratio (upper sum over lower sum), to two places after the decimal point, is 0.98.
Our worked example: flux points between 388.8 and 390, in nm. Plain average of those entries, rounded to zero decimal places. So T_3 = 41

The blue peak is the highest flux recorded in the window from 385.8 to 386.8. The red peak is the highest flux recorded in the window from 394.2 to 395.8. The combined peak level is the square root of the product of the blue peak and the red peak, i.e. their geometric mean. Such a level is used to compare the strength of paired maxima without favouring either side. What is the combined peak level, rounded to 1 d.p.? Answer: 41.3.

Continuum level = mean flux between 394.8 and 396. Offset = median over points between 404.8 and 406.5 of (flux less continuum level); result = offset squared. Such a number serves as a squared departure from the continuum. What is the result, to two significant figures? 24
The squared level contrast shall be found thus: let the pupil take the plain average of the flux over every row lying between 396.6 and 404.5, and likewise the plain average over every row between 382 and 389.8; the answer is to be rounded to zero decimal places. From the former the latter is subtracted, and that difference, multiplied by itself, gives 45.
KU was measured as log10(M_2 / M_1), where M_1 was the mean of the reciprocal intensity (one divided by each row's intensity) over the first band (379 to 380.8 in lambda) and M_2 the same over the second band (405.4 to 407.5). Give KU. 0.11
